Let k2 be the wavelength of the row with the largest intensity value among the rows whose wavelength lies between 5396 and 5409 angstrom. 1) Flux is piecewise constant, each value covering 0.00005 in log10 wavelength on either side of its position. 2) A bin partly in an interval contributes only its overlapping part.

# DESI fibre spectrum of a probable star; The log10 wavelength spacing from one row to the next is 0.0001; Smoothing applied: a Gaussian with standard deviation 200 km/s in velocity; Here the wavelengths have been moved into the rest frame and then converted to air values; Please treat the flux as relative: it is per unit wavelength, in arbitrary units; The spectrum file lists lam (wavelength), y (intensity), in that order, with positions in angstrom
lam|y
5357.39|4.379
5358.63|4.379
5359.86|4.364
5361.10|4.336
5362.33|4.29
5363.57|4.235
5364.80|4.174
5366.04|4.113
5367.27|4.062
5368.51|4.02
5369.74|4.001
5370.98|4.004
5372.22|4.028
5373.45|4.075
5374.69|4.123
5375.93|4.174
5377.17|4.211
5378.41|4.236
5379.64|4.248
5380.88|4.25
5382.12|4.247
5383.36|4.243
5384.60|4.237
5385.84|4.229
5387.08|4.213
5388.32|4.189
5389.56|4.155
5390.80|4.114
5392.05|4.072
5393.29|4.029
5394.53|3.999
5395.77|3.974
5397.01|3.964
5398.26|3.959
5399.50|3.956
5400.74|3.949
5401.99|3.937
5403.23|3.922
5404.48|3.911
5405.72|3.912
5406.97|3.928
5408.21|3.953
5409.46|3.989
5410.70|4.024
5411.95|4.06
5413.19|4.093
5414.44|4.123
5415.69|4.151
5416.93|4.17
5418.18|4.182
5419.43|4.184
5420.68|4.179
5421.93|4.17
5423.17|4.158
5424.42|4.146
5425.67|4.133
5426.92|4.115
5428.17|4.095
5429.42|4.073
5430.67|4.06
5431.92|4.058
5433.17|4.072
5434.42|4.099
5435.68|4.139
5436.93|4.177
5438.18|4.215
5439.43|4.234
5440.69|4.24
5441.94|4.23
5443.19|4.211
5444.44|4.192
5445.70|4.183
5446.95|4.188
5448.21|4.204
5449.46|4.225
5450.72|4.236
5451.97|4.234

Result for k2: 5397.01 angstrom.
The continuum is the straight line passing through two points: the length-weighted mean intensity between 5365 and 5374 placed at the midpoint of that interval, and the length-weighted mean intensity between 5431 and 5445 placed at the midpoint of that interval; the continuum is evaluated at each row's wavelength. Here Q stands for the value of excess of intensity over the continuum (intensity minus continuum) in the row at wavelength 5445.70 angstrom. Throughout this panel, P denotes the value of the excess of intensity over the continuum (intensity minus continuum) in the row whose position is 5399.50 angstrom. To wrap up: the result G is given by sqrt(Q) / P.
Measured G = -0.3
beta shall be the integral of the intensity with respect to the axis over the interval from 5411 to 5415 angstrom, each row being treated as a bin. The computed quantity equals 16.3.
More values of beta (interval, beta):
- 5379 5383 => 17.0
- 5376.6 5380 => 14.4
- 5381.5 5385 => 14.8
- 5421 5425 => 16.7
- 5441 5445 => 16.9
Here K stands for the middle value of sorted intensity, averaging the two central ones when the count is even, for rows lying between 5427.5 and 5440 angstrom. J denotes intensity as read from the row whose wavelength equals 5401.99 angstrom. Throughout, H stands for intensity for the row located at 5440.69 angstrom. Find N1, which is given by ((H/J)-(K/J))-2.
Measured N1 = -1.96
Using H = 4.24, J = 3.937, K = 4.10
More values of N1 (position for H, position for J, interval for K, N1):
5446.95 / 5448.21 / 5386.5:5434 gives -1.97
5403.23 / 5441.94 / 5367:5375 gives -2.03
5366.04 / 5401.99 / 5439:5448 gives -2.02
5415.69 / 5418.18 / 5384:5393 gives -2.01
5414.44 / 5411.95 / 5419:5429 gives -2.01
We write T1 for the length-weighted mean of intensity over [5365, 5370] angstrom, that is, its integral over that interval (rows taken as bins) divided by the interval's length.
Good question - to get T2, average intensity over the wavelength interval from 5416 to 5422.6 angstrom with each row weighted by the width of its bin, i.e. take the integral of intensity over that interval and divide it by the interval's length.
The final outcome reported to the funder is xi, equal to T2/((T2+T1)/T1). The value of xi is 2.06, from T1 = 4.07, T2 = 4.18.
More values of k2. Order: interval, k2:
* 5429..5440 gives 5439.43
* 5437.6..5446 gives 5440.69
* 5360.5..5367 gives 5361.10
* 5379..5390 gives 5380.88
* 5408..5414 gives 5413.19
